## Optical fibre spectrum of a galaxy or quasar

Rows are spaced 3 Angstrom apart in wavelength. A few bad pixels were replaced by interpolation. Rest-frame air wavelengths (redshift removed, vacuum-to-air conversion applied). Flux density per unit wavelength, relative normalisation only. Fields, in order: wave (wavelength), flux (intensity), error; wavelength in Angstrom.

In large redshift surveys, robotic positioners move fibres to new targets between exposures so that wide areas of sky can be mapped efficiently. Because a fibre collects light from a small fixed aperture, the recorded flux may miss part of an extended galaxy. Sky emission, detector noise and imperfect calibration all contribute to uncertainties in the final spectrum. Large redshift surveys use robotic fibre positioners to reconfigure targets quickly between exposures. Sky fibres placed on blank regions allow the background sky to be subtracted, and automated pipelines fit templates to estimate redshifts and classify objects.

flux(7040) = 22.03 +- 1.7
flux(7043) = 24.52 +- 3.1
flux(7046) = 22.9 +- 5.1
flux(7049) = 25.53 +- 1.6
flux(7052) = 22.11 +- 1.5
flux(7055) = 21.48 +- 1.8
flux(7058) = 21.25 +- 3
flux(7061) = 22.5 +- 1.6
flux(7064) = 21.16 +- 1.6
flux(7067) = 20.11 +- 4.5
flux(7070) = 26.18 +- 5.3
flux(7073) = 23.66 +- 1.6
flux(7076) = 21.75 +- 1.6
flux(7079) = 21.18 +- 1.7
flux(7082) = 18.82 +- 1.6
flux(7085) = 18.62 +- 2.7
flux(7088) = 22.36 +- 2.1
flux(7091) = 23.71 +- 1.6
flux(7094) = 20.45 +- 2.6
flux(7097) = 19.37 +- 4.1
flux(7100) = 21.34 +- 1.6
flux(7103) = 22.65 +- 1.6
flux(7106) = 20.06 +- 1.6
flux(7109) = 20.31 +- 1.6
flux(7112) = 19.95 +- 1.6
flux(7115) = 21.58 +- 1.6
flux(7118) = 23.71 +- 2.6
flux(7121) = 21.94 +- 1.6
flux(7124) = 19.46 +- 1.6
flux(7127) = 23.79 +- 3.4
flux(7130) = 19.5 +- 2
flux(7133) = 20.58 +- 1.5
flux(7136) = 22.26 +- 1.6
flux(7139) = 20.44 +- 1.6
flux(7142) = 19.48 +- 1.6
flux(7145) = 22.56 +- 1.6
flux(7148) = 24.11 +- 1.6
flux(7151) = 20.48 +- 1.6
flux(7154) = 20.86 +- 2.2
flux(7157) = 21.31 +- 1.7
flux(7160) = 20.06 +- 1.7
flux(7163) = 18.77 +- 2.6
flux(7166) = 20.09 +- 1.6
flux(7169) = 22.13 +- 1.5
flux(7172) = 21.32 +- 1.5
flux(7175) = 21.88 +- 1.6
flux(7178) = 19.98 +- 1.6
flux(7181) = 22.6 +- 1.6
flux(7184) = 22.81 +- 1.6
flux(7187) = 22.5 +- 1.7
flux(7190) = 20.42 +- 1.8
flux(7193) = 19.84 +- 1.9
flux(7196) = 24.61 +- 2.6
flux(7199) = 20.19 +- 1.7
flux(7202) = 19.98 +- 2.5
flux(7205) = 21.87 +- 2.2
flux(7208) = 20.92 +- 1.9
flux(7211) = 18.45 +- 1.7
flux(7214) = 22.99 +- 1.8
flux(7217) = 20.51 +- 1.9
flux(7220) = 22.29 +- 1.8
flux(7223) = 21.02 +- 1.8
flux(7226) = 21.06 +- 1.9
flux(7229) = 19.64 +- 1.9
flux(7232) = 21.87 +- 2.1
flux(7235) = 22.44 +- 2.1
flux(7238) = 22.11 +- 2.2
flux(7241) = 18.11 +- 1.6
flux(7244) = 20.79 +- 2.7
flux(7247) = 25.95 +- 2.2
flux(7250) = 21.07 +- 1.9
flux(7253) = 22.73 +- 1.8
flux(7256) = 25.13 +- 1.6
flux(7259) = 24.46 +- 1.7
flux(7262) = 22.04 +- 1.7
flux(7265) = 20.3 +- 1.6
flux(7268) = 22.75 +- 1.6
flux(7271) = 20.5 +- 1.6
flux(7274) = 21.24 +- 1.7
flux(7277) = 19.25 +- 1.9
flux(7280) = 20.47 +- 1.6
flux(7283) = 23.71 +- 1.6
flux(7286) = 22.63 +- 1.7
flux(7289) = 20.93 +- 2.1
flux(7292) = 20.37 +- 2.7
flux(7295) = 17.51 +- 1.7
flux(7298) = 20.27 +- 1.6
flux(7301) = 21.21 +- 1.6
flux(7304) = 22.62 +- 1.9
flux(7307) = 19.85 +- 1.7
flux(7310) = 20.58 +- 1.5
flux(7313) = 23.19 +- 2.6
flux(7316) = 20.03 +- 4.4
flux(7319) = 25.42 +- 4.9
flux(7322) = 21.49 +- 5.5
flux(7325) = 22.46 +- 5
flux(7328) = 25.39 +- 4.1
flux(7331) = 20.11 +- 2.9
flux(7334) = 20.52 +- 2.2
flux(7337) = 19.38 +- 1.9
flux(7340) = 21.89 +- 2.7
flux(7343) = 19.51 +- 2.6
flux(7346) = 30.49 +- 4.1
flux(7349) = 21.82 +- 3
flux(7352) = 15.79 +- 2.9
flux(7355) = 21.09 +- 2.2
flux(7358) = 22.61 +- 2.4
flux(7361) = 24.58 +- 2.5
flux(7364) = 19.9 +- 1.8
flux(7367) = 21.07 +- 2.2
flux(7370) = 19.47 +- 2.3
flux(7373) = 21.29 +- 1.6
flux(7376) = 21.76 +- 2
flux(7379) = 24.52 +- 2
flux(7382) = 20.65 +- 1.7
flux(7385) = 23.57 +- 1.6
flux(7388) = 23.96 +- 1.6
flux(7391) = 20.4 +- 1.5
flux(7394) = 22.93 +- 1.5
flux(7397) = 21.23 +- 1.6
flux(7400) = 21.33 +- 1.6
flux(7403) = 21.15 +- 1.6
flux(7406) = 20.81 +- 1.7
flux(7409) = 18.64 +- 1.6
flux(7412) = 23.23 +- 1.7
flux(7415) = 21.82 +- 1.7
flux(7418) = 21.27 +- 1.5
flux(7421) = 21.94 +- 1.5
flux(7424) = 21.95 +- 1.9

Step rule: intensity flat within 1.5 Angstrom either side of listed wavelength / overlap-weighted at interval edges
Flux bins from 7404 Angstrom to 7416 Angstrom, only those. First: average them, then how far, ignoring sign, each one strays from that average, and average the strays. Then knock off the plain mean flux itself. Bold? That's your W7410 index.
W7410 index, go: -19.7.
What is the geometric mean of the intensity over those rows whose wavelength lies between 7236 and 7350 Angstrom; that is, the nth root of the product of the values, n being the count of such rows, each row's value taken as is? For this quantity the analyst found 21.7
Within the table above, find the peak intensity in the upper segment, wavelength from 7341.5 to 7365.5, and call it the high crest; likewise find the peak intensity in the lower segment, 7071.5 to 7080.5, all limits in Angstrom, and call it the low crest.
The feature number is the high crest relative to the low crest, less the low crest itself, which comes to -22.4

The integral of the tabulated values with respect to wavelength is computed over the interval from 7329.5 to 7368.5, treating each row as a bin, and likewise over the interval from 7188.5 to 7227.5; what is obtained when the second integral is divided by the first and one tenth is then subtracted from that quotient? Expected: 0.88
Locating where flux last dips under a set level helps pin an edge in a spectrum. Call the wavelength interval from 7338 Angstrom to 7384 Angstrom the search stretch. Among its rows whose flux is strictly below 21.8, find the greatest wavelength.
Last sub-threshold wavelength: 7382 Angstrom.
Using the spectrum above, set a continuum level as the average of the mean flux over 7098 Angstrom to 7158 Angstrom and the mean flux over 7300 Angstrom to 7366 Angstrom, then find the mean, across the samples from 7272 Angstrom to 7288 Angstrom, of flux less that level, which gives -0.1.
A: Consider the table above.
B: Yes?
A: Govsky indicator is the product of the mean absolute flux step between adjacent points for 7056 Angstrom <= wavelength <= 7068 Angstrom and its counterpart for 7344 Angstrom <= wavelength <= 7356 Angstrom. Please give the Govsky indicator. 8.1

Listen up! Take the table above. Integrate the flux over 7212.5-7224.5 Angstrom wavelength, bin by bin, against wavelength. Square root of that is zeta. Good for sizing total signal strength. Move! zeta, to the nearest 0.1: 16.1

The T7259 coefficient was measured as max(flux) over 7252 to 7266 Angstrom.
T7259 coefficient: 25.13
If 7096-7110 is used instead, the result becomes 22.65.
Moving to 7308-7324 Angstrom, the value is 25.42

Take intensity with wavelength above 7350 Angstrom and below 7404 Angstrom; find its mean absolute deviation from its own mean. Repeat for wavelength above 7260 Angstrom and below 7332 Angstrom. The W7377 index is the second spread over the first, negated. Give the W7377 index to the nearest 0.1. -1.0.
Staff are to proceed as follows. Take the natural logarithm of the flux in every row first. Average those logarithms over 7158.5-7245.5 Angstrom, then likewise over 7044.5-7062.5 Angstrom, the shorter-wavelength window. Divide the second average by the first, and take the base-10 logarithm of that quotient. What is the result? 0.010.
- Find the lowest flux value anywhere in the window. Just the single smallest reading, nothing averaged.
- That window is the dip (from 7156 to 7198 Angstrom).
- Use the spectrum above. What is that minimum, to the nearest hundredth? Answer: 18.77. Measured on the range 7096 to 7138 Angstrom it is 19.37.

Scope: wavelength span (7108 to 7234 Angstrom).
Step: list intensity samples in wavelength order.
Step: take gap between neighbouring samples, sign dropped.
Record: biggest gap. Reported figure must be 4.77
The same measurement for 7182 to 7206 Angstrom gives 4.77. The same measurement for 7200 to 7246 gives 4.54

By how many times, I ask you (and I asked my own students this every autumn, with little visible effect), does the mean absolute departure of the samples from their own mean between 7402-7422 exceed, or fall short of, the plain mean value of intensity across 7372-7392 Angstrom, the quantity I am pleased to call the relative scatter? 0.041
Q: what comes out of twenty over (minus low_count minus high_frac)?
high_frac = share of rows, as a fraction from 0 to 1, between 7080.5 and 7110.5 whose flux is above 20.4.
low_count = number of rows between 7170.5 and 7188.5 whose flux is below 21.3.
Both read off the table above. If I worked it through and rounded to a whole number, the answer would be -13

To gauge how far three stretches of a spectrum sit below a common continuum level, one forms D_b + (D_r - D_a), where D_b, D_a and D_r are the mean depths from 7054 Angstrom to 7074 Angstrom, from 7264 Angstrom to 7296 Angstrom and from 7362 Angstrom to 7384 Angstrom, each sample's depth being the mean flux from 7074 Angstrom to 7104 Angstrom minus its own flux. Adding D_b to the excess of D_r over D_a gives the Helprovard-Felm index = -1.7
